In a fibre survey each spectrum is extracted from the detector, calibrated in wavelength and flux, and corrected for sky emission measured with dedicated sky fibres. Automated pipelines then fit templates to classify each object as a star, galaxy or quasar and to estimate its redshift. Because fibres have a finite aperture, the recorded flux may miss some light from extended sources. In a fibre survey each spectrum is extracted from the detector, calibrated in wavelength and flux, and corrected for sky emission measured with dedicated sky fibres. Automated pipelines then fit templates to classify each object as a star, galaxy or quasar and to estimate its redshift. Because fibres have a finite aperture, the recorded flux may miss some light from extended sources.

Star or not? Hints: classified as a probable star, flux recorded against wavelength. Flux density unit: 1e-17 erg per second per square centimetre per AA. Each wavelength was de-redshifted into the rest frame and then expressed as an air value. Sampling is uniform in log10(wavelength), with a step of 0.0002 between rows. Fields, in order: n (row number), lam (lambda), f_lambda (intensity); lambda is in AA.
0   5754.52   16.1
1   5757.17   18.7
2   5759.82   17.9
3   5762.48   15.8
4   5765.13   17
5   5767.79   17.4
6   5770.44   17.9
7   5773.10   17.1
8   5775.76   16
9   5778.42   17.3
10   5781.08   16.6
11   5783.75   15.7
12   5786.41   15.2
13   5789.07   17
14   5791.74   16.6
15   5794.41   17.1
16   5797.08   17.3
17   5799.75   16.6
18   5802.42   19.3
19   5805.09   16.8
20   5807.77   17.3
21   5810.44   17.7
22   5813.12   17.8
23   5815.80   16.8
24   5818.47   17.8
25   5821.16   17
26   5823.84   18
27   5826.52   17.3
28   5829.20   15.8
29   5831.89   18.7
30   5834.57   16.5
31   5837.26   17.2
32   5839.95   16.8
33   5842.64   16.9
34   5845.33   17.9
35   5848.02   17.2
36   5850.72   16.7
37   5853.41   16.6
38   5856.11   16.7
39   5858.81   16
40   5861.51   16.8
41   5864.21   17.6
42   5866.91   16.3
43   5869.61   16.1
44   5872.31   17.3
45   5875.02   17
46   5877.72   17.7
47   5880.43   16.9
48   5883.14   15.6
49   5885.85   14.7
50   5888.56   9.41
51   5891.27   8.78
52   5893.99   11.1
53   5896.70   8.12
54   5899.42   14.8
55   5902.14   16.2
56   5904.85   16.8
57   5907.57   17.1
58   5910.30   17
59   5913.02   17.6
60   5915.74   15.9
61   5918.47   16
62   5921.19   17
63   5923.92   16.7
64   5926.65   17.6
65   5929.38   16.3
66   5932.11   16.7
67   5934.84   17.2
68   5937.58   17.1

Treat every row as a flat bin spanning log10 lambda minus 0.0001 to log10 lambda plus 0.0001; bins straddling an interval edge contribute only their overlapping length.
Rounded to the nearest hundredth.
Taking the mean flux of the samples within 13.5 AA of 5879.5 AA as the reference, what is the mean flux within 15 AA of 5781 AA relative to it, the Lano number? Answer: 1.12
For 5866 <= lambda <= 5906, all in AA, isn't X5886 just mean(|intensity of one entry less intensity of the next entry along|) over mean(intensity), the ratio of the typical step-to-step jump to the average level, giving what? 0.13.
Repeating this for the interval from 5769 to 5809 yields 0.06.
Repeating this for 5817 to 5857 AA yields 0.05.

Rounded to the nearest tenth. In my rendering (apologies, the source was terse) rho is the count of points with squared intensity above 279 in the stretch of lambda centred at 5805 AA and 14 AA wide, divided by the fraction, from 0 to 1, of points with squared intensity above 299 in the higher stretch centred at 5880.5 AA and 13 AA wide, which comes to 20.0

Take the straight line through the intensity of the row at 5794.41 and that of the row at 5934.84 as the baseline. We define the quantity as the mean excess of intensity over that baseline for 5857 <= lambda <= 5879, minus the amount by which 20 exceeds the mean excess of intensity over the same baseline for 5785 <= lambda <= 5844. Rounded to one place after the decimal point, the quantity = -20.3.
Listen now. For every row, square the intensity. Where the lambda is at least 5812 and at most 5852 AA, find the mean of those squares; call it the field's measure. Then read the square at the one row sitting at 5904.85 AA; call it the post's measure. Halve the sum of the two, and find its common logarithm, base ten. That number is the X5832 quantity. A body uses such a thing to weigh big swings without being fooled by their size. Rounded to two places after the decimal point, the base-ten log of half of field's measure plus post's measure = 2.46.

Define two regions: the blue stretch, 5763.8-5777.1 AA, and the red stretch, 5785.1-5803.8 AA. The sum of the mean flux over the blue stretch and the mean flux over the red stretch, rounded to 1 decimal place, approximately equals 34.1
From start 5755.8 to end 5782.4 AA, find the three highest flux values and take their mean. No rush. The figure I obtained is 18.2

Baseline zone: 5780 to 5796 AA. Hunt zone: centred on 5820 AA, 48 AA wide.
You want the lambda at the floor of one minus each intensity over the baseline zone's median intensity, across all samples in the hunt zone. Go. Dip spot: 5802.42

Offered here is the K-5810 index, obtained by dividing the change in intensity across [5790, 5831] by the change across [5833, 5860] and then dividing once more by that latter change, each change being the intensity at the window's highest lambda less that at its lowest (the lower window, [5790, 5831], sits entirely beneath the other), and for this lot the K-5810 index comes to -3.20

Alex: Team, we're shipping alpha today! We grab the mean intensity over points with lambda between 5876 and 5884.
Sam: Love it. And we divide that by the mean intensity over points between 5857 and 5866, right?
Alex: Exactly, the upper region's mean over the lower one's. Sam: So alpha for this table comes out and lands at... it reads 1.00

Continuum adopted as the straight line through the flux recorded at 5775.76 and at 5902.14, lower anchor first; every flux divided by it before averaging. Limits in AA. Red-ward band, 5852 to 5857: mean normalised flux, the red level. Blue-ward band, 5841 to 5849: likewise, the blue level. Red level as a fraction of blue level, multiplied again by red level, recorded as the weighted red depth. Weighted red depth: 0.991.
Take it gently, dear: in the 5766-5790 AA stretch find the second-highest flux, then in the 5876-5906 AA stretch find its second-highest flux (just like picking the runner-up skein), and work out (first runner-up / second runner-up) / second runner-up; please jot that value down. 0.061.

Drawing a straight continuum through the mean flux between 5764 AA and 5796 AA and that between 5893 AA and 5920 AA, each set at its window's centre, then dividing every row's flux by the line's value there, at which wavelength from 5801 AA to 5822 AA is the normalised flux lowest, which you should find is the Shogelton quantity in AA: 5805.09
